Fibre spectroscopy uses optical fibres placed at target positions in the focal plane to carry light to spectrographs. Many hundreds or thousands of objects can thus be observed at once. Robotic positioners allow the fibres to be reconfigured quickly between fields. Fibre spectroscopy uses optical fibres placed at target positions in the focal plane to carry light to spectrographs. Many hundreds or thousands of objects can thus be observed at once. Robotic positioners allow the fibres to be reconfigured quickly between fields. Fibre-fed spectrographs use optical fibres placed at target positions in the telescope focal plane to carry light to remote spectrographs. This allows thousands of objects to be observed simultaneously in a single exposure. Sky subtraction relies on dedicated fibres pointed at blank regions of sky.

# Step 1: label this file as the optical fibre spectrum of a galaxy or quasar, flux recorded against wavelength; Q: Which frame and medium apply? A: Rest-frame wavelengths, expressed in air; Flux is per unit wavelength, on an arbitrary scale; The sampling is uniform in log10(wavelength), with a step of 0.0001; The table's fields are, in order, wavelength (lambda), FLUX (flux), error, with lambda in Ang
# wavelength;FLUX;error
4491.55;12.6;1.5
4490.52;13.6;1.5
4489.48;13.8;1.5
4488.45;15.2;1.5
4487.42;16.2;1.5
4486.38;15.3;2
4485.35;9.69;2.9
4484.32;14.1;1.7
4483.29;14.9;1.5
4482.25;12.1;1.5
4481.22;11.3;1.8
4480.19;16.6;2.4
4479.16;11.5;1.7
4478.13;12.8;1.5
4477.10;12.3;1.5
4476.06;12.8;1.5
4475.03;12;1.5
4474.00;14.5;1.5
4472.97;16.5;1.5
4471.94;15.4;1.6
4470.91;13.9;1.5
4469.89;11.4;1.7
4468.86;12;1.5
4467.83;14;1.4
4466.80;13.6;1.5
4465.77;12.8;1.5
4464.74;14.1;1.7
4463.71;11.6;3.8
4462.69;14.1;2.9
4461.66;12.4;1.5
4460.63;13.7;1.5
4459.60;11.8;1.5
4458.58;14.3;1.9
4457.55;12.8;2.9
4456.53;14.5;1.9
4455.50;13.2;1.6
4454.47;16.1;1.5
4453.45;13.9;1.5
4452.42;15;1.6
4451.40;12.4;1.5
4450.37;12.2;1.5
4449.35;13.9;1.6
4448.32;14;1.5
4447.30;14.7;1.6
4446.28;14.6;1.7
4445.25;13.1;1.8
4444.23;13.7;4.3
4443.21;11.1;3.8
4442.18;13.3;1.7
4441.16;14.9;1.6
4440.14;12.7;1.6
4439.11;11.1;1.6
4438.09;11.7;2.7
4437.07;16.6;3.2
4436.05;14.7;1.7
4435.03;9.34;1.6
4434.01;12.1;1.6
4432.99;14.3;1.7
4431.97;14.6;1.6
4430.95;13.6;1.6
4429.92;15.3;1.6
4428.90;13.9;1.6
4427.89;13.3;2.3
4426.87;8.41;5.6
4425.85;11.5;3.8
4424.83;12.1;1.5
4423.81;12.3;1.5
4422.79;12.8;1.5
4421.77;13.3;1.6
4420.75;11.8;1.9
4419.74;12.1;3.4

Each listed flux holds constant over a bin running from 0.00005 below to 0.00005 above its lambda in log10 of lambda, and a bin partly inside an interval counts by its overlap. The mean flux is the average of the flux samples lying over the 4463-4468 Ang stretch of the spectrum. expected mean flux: 13.2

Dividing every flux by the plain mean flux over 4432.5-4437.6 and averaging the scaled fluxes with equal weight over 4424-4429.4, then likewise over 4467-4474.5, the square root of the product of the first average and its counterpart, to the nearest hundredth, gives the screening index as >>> 0.96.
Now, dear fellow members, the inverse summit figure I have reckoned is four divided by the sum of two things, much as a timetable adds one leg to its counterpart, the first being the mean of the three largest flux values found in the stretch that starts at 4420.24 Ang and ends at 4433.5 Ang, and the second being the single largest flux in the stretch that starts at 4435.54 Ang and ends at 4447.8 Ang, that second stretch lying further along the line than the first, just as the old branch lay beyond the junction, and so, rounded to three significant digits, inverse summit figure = 0.128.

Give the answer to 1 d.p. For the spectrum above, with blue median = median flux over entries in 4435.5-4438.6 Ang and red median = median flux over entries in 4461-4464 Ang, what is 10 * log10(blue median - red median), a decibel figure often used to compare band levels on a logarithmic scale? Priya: 3.6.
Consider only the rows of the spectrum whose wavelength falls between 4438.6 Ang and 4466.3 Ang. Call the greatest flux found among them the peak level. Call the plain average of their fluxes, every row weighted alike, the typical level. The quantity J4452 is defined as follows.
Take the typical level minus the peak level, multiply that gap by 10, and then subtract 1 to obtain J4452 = -27.9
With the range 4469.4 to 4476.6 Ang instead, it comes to -28.1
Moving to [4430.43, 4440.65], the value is -36.3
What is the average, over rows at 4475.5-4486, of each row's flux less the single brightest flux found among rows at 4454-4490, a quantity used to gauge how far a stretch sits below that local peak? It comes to -3.8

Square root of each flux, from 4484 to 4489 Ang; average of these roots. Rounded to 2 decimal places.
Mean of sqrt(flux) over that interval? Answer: 3.74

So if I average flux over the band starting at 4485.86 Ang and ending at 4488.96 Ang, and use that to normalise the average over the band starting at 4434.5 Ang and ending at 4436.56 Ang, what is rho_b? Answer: 0.77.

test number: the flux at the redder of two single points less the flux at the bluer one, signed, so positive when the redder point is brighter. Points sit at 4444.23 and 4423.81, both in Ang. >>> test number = 1.4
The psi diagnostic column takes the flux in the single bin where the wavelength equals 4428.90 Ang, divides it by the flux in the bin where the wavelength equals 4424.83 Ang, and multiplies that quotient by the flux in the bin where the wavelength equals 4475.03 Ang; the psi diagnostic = 13.8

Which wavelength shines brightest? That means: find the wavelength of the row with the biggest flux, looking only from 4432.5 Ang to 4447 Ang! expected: 4437.07 Ang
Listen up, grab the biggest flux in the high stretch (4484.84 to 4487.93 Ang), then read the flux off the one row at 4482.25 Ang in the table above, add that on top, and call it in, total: 28.3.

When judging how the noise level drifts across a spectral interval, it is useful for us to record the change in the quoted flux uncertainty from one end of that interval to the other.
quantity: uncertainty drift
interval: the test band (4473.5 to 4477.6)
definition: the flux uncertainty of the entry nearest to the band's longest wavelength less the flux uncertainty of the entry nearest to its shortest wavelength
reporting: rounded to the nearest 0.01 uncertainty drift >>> 0.00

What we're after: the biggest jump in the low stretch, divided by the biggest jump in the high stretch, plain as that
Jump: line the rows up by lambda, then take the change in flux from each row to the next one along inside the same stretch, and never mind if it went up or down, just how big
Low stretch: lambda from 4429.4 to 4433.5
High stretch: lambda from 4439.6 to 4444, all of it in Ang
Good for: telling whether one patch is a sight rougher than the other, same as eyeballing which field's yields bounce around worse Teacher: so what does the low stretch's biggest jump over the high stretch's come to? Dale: 0.8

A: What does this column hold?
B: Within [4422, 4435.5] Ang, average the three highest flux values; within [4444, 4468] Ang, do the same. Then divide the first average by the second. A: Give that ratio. 0.97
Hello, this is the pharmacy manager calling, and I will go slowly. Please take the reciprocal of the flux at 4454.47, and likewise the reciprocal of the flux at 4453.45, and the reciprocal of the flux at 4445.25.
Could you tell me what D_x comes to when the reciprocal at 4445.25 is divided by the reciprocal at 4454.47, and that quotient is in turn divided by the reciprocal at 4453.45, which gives 17.1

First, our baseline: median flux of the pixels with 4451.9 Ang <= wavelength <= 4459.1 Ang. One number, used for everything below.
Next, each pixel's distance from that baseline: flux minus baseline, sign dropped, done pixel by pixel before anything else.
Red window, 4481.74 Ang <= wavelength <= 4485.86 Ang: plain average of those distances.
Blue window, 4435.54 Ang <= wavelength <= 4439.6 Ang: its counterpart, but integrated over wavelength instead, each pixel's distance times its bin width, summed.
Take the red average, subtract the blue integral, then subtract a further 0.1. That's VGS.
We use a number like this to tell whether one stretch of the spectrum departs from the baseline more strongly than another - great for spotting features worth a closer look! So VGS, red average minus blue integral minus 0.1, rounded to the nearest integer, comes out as -7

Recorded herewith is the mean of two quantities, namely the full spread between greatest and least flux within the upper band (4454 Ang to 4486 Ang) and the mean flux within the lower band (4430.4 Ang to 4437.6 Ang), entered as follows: 10.26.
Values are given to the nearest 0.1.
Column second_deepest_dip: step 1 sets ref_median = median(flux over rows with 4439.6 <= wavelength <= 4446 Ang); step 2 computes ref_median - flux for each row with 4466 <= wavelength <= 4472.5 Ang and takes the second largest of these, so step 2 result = 1.2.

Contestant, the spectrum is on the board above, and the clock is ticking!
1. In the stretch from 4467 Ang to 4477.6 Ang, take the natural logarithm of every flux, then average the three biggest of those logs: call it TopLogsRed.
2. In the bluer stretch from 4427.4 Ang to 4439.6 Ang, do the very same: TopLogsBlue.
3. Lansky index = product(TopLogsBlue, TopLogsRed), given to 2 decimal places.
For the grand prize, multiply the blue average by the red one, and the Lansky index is 7.50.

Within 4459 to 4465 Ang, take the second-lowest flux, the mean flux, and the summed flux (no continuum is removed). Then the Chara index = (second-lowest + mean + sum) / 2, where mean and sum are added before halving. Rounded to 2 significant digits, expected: 51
